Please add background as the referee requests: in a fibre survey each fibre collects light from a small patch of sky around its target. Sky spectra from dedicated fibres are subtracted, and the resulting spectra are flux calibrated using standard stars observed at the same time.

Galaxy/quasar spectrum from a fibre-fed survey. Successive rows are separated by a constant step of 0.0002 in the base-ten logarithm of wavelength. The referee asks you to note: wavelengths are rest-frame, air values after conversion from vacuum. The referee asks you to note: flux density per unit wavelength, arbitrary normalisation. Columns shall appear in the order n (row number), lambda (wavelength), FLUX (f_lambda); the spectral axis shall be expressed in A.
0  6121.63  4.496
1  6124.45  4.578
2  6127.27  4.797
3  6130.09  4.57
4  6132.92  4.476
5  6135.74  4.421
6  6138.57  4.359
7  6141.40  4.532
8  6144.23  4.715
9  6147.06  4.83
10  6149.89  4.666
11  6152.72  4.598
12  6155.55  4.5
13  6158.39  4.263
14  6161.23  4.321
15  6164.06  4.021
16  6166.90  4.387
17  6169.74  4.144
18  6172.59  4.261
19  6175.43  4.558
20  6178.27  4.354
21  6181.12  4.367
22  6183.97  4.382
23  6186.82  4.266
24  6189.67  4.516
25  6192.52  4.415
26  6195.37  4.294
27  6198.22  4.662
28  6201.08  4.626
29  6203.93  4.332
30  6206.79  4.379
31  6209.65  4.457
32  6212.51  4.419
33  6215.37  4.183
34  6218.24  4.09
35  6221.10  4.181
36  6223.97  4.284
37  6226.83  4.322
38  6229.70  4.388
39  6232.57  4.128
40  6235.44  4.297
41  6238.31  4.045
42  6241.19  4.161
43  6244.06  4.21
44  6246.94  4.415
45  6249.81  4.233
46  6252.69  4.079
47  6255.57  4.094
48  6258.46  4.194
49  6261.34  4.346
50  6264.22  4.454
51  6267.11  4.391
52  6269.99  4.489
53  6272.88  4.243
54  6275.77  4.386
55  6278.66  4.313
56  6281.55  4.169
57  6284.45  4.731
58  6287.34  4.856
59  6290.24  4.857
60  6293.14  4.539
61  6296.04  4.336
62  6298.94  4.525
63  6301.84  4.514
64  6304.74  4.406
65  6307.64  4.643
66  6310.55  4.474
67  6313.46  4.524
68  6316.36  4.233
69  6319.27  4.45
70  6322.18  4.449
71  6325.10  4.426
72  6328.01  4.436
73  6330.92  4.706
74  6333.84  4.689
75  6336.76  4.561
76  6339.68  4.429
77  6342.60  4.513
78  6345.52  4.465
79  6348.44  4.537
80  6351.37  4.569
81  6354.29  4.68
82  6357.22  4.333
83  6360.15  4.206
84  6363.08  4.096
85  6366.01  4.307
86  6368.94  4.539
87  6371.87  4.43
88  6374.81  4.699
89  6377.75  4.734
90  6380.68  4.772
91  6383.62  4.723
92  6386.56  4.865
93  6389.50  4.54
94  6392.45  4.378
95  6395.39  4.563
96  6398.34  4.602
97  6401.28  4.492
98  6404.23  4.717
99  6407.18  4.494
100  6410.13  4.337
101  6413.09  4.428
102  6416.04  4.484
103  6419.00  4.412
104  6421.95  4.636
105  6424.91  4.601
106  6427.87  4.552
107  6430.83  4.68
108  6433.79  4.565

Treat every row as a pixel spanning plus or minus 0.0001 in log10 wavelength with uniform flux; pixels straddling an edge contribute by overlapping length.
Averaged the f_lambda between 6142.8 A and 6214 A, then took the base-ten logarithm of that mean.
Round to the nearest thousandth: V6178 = 0.646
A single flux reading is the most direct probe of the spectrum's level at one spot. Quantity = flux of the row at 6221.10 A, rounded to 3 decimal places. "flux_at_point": 4.181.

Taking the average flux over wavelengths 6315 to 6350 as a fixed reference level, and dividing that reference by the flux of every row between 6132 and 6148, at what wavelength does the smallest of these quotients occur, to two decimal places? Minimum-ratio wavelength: 6147.06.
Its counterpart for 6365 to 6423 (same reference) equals 6386.56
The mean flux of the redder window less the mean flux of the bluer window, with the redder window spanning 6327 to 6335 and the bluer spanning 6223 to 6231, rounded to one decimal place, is 0.3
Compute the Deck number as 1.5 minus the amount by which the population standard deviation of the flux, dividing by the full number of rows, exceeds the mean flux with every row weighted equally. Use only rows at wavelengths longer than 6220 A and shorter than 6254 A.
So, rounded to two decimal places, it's 5.62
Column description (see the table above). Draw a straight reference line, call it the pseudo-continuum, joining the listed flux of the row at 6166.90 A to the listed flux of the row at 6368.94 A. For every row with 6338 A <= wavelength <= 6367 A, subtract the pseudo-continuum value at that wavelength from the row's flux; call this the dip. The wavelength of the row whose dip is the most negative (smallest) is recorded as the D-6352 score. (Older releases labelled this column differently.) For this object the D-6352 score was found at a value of 6363.08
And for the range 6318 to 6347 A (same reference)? 6339.68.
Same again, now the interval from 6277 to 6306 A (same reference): 6281.55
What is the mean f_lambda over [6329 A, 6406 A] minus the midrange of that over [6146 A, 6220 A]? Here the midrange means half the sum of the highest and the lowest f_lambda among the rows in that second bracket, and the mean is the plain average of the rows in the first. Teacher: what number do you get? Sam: 0.12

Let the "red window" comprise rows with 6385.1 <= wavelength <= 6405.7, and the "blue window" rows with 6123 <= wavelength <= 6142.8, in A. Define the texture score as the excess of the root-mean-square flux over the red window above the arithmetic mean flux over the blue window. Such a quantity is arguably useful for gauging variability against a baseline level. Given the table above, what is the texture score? 0.06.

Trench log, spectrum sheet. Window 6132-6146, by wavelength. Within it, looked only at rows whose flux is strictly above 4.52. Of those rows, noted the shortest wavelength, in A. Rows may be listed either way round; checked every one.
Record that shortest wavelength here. 6141.40 A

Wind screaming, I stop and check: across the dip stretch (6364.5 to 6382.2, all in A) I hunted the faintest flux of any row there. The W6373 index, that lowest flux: 4.307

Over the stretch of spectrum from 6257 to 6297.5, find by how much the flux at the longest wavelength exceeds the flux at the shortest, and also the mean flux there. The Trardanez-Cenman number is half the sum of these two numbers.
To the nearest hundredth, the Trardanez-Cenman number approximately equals 2.30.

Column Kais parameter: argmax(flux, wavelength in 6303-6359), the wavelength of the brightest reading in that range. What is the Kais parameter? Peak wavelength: 6330.92 A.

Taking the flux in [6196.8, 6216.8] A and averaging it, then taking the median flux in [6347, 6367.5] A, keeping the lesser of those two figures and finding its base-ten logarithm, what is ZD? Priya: 0.637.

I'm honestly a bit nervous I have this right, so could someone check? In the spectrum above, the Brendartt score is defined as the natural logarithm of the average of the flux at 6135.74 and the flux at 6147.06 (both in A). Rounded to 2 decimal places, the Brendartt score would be 1.53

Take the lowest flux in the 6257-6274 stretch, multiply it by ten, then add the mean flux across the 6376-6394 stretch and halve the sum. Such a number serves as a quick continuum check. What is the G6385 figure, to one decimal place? 23.3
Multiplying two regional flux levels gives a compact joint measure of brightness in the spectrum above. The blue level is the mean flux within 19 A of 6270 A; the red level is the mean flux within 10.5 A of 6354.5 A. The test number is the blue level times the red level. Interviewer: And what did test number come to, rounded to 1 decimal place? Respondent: 19.3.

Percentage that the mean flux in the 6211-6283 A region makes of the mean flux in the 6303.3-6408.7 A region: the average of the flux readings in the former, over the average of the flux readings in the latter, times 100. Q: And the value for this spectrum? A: 94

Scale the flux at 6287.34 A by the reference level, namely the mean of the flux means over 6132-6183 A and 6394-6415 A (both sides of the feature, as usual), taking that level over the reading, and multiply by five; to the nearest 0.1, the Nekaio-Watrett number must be 4.6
